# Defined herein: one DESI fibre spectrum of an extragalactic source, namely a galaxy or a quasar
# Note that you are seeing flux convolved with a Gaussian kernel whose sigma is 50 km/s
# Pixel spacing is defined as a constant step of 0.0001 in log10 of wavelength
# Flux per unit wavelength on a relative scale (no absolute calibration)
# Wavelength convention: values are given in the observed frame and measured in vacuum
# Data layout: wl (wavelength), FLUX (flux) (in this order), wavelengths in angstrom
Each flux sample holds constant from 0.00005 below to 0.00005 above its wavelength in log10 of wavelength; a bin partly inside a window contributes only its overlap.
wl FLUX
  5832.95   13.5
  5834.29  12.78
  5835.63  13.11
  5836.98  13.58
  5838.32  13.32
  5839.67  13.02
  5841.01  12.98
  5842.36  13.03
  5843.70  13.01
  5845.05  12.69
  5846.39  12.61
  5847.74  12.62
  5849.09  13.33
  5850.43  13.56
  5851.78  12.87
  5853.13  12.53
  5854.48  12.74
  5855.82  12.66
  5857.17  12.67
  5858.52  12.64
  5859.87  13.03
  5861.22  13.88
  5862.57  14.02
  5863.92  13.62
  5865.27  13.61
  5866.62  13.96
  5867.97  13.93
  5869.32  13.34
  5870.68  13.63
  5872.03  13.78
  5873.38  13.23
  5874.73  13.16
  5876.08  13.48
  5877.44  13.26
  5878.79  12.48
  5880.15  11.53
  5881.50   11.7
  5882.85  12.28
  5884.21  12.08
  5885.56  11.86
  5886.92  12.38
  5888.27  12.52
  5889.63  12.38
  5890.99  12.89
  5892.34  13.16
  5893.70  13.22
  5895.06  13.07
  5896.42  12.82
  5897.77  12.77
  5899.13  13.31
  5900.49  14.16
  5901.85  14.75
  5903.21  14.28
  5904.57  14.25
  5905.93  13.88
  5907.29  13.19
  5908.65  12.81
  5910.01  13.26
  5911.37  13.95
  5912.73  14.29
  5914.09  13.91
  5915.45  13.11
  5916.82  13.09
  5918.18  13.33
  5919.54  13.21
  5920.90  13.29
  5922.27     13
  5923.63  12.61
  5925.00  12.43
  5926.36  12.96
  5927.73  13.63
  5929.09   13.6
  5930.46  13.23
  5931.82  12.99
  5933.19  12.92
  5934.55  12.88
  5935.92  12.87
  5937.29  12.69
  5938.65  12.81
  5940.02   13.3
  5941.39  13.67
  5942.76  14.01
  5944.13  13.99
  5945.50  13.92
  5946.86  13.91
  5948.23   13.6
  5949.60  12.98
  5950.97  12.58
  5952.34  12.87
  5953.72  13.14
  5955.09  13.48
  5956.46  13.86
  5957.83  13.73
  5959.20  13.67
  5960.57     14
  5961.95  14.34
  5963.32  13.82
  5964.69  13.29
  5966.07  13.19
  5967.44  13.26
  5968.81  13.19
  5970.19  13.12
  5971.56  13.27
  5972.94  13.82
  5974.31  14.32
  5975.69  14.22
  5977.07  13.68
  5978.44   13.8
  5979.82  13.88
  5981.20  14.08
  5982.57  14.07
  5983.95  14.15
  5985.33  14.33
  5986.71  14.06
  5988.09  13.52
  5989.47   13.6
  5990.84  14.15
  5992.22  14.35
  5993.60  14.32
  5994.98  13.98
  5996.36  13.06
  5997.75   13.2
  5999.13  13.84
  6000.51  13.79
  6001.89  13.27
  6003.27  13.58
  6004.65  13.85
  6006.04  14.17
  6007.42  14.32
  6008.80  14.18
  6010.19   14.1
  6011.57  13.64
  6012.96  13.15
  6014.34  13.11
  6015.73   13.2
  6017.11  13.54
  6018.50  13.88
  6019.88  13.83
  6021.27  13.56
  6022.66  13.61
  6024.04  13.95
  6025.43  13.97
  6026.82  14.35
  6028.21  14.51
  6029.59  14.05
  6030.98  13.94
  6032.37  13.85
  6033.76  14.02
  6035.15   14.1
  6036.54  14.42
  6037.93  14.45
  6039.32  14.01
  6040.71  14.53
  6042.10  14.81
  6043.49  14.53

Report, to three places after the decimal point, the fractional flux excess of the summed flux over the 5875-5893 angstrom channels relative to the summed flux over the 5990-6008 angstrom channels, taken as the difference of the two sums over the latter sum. -0.099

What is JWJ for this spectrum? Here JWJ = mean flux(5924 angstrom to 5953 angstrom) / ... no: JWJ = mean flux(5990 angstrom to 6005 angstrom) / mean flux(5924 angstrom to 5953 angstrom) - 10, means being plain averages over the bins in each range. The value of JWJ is -8.96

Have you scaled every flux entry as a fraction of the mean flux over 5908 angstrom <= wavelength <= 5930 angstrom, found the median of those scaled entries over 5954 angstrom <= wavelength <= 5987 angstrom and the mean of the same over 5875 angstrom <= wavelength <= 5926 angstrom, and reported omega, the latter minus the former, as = -0.056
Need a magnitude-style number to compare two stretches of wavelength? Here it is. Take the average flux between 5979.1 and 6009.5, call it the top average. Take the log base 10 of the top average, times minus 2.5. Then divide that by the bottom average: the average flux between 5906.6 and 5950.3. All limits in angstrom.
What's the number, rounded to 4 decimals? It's -0.2149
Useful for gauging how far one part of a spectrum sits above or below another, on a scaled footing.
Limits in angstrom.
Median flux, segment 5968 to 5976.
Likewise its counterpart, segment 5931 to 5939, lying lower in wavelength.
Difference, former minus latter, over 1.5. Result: 0.4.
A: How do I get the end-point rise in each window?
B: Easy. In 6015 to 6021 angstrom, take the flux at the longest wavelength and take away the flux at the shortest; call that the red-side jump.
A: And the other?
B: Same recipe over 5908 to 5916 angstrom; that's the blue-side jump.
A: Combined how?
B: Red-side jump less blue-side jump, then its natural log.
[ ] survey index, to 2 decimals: -1.11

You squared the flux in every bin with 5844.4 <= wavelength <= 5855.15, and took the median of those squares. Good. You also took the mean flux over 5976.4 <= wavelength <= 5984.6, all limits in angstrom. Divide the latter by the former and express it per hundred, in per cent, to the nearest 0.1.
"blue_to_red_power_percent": 8.6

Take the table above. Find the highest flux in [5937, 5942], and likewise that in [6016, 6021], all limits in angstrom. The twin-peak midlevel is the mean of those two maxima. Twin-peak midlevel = 13.8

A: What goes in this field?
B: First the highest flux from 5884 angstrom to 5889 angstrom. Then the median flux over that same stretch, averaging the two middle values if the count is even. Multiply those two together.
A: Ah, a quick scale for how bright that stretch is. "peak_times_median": 153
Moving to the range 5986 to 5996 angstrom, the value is 202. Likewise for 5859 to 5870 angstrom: 193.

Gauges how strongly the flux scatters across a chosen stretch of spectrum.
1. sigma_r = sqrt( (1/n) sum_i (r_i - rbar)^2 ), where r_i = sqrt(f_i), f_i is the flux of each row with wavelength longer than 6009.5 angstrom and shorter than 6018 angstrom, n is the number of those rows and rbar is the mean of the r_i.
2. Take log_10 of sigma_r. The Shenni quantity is -1.3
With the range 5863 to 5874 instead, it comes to -1.5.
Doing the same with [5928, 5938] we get -1.4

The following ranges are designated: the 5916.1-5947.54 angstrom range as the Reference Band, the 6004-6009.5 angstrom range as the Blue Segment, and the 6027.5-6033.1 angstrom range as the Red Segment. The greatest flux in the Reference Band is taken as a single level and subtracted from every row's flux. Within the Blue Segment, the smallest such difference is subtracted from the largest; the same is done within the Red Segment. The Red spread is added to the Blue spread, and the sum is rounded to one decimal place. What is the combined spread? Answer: 1.1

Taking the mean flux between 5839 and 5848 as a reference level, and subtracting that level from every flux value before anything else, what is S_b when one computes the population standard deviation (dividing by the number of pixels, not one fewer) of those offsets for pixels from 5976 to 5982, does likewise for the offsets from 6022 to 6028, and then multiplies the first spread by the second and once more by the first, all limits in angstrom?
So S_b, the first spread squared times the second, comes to 0.006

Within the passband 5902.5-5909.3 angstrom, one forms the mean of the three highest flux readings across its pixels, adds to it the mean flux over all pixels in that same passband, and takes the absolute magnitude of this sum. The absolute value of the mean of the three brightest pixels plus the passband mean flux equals 27.8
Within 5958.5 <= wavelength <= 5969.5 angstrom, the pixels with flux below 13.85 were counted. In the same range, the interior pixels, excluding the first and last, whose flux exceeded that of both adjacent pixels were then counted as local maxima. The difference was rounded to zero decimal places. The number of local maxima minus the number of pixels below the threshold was -4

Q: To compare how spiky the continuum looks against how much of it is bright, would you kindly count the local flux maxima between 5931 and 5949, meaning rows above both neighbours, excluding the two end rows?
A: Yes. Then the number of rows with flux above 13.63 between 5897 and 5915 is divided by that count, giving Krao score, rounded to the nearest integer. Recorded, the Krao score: 8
